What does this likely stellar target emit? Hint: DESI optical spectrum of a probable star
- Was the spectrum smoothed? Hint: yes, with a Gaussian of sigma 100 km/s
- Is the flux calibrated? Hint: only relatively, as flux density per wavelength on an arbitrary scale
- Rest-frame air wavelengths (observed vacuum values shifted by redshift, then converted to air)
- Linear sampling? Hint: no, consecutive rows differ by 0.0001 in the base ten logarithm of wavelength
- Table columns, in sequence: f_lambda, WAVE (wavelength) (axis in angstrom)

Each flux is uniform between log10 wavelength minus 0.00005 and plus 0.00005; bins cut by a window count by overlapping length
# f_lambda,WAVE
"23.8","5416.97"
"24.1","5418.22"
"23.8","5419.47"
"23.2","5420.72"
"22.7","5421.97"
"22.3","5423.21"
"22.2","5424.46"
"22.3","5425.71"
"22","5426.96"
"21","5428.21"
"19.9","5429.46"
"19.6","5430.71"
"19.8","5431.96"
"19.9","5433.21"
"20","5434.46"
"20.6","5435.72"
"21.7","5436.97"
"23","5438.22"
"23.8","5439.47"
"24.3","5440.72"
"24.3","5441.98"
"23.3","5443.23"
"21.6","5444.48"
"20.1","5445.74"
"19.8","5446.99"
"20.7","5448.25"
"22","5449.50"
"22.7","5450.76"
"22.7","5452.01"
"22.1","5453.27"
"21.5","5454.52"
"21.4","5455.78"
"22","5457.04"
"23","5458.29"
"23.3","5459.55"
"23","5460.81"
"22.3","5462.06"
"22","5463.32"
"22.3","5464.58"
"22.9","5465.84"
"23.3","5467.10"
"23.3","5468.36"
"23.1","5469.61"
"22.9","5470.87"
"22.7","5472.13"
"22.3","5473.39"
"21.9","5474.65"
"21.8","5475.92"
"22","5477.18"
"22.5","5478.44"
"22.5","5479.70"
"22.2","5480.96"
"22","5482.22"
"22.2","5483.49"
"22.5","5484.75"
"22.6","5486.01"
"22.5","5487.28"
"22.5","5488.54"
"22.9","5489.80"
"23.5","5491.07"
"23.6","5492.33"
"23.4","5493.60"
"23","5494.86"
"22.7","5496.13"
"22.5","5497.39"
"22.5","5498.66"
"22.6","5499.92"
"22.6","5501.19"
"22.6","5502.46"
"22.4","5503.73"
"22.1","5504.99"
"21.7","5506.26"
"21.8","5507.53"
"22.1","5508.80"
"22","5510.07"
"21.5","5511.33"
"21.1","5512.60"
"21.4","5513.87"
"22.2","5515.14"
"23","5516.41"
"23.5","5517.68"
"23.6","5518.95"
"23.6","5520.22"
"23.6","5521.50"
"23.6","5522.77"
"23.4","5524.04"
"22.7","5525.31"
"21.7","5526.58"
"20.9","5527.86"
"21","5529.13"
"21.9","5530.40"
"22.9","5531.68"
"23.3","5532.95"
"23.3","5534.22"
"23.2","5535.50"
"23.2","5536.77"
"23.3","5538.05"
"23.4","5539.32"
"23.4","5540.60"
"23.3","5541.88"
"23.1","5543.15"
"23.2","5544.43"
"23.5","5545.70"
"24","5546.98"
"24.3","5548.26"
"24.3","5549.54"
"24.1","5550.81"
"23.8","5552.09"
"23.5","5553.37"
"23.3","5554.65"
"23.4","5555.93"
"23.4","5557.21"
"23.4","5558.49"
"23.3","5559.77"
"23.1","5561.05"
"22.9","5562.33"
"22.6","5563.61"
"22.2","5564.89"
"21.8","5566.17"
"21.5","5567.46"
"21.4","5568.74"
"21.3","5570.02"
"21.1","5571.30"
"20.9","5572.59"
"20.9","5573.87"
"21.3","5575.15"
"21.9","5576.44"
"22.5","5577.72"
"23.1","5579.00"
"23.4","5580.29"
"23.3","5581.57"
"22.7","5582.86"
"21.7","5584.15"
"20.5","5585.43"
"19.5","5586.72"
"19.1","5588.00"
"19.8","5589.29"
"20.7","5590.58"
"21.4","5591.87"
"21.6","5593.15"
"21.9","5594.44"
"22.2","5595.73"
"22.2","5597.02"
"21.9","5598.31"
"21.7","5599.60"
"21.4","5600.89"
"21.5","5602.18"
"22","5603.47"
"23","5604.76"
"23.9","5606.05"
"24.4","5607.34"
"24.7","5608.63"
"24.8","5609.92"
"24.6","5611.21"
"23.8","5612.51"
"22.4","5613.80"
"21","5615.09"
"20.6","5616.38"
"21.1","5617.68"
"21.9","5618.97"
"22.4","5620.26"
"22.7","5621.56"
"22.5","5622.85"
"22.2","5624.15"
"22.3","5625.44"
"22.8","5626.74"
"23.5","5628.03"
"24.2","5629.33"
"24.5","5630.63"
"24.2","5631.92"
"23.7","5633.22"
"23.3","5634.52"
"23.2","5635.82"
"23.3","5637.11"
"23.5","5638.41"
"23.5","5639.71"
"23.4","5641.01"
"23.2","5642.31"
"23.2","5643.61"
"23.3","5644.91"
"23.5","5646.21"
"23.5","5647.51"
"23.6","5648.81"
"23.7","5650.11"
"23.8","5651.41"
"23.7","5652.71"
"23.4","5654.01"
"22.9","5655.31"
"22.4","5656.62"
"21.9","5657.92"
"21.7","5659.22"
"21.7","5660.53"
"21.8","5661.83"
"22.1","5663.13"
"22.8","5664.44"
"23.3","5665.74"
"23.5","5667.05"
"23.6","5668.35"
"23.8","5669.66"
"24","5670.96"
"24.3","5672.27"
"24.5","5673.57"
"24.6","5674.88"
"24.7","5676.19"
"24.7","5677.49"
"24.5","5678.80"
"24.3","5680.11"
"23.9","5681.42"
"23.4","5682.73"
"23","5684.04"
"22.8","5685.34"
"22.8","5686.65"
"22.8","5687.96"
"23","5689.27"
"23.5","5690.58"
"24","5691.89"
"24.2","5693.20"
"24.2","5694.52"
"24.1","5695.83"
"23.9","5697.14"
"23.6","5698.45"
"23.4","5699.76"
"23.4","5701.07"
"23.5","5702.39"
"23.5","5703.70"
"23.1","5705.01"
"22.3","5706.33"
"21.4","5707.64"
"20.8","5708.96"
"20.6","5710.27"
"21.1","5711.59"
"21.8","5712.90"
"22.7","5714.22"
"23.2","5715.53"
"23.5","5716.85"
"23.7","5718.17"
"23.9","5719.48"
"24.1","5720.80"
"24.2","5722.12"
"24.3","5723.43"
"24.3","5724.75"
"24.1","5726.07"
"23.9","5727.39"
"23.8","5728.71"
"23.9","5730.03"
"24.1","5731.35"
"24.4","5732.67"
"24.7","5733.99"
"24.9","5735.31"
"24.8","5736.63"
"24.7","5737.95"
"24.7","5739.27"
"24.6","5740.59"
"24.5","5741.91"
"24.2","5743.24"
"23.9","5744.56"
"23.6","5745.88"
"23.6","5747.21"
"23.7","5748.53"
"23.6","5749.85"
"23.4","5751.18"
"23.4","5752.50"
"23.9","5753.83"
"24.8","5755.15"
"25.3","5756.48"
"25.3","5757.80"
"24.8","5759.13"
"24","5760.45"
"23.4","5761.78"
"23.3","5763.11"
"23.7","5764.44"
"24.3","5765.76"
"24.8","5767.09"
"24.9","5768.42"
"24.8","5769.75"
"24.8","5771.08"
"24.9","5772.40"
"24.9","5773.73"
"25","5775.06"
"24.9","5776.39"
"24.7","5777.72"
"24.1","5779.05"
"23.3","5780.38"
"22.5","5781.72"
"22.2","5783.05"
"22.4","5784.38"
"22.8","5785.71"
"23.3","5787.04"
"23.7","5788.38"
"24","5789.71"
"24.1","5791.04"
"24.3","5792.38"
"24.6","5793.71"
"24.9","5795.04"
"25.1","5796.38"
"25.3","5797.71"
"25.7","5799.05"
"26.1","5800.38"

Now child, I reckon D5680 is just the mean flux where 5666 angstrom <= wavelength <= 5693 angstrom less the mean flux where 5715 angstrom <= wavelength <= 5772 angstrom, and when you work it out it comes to -0.4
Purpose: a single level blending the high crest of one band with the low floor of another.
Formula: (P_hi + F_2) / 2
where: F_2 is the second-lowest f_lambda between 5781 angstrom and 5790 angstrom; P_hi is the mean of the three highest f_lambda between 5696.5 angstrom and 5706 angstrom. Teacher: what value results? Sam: 23.0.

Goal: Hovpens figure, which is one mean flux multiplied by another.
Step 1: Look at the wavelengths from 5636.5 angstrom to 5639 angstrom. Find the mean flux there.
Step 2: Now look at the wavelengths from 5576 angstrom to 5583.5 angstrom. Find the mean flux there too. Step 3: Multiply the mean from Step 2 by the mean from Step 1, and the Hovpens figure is 534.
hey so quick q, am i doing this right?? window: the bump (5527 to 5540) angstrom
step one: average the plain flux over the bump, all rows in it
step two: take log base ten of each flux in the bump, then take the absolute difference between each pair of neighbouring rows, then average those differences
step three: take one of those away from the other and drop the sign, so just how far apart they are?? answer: 22.6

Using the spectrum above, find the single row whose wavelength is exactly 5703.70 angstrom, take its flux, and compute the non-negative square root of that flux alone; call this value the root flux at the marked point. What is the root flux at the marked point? 4.85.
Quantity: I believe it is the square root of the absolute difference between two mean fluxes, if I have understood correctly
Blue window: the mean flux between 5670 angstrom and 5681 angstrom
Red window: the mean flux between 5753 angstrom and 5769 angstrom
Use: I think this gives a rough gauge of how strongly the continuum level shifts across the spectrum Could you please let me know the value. 0.3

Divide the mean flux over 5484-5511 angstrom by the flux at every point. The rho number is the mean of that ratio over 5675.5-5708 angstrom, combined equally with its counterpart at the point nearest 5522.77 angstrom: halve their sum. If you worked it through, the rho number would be 0.96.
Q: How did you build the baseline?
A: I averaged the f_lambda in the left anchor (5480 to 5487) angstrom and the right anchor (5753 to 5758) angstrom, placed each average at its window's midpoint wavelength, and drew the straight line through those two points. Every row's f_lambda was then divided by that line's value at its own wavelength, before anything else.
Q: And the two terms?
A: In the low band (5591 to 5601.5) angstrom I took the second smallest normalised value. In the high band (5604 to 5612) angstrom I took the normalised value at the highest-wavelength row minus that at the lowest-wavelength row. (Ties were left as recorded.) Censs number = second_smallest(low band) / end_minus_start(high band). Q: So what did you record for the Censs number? 14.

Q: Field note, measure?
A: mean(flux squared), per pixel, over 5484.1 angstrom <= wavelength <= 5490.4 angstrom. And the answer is 511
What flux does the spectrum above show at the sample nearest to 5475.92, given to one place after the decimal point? 21.8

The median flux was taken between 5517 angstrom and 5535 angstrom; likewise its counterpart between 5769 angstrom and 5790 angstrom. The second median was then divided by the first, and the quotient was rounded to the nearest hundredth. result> 1.03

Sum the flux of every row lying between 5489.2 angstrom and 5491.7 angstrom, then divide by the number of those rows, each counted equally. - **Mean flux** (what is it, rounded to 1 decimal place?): 23.2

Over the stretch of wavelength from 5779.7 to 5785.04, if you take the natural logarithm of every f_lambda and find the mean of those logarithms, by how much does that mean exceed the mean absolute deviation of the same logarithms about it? 3.10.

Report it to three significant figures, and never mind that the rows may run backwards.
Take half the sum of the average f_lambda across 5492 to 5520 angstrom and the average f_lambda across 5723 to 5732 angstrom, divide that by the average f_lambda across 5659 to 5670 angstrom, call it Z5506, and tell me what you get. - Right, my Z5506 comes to 1.02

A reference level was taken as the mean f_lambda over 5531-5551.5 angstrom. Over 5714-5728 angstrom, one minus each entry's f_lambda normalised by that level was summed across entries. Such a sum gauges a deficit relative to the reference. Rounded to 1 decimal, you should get -0.2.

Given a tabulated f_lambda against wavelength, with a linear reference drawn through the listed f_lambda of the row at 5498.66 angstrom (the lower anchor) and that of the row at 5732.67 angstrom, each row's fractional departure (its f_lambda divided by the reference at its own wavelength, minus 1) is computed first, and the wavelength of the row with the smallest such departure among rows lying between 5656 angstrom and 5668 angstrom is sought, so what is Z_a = 5660.53 angstrom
